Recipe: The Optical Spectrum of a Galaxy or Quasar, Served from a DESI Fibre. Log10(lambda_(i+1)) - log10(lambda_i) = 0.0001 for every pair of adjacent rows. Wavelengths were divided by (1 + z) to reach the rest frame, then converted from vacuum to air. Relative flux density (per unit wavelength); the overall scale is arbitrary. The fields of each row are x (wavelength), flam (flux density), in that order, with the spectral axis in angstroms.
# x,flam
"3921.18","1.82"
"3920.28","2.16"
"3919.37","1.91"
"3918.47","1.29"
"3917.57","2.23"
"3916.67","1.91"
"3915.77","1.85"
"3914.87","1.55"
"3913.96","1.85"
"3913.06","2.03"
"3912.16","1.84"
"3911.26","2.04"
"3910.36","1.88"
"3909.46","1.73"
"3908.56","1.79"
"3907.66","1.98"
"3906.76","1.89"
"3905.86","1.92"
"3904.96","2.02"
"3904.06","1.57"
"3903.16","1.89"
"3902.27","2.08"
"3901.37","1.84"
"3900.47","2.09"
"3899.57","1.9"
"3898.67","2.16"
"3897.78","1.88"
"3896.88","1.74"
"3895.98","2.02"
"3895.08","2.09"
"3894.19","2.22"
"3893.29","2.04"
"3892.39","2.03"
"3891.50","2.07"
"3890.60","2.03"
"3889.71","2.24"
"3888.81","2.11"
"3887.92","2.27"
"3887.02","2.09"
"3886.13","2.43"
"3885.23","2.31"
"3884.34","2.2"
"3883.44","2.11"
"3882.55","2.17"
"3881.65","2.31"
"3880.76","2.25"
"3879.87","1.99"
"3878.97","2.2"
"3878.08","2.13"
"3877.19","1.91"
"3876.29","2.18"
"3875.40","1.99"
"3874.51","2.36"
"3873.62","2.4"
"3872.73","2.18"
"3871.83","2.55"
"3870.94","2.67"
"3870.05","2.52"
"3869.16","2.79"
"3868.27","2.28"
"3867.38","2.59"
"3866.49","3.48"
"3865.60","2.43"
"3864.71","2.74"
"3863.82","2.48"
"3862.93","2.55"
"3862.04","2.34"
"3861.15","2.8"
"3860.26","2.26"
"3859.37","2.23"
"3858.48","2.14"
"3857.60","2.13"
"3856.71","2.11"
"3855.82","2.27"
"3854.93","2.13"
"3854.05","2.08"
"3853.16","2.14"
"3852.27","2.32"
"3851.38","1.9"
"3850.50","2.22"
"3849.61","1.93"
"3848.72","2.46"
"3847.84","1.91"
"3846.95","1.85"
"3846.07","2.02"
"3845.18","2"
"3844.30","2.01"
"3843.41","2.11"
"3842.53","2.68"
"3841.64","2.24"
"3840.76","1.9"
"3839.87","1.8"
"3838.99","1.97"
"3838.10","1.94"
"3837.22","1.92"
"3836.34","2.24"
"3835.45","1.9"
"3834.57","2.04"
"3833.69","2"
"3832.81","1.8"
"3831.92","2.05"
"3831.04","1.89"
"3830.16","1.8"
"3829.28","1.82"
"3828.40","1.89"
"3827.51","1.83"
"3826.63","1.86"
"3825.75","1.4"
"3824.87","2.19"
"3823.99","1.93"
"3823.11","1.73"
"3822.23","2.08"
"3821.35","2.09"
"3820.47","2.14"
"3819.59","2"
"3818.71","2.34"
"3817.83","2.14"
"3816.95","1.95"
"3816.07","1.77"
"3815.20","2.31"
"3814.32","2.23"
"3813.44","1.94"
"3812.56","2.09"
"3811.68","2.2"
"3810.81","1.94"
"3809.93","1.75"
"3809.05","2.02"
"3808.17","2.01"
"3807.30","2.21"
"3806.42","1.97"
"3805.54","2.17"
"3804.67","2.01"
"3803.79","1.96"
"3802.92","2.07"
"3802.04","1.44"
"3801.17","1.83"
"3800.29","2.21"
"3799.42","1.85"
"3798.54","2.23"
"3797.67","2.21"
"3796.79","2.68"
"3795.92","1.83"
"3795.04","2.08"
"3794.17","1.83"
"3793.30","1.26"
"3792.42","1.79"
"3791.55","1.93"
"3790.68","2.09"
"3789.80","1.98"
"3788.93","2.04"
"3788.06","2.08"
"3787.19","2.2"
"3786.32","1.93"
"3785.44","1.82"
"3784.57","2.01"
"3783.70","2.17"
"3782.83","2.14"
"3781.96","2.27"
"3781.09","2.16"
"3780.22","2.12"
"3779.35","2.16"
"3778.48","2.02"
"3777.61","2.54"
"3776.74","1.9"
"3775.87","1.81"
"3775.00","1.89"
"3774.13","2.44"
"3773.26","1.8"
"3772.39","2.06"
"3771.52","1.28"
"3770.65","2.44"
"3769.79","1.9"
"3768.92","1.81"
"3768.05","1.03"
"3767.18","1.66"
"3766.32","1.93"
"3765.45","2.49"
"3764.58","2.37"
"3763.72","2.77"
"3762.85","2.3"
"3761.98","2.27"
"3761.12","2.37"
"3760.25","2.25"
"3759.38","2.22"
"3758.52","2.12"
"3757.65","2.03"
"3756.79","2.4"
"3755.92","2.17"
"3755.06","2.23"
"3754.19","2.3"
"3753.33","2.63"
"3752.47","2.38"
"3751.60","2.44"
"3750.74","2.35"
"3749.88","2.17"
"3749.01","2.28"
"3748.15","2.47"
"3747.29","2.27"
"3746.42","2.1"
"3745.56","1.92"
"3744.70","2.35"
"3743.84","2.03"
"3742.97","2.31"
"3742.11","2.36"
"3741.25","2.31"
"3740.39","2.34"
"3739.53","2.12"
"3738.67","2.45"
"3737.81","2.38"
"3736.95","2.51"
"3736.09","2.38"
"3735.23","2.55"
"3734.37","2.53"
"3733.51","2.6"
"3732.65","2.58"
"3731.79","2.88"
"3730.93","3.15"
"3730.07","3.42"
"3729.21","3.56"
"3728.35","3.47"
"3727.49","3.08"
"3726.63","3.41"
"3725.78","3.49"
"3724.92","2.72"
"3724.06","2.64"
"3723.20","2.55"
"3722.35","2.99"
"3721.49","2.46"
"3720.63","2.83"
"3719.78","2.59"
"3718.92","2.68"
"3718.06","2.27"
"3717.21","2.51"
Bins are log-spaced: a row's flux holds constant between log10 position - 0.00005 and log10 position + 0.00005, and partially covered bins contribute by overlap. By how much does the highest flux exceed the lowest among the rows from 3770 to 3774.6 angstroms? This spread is 1.2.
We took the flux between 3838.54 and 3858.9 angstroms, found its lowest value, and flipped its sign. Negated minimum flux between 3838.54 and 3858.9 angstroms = -1.80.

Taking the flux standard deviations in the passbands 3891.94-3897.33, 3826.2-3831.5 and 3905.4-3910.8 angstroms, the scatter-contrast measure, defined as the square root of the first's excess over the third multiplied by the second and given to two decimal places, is 0.05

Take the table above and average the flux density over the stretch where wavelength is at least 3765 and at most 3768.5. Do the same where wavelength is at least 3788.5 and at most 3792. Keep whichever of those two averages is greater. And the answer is 2.01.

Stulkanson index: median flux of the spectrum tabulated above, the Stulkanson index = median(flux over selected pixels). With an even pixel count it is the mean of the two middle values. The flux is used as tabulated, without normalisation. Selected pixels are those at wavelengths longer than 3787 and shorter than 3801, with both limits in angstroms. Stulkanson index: 2.06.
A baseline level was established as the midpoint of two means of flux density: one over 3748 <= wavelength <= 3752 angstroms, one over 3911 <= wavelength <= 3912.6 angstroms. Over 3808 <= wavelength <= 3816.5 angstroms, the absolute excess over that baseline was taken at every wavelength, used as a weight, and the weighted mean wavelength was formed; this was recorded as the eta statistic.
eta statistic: 3812.4 angstroms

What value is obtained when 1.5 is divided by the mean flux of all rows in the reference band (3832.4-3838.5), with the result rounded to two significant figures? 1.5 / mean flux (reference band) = 0.76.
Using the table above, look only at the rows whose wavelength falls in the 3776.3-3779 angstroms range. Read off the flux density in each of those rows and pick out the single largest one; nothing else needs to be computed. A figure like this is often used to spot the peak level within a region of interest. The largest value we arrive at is 2.54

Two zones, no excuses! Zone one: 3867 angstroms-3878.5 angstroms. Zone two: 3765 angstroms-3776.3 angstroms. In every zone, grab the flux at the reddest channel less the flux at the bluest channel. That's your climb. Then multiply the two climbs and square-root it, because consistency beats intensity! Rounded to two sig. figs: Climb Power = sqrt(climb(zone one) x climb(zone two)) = 0.56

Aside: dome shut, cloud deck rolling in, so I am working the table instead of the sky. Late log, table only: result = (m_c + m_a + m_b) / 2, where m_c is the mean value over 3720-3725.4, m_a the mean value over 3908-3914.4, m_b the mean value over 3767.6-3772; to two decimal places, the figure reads 3.14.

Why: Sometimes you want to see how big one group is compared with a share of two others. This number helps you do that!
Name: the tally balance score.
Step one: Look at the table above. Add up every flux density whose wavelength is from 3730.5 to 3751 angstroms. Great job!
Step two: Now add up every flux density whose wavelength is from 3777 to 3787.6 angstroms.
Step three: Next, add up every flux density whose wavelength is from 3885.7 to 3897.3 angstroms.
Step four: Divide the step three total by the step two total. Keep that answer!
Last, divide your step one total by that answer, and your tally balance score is 54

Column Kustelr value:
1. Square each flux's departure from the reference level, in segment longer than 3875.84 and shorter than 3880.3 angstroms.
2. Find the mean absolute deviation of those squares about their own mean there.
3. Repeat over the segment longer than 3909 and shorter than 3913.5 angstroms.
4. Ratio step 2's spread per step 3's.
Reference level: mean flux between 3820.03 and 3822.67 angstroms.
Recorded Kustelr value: 0.24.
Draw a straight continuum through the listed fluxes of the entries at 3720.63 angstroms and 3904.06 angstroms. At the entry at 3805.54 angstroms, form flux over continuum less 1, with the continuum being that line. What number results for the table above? -0.03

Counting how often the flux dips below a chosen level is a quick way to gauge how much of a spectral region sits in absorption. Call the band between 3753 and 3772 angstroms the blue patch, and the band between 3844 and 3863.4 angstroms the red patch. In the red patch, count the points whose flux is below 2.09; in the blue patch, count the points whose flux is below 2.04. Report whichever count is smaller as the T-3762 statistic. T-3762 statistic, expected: 7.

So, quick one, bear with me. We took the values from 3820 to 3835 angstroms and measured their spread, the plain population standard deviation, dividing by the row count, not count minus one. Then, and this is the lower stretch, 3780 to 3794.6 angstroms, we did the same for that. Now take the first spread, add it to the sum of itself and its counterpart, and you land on 0.59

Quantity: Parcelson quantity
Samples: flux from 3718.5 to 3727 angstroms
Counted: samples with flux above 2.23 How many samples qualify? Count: 10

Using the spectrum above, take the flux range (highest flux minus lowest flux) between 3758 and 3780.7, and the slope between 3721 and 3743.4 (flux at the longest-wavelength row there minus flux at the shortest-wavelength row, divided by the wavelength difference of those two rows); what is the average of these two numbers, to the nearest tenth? 0.9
